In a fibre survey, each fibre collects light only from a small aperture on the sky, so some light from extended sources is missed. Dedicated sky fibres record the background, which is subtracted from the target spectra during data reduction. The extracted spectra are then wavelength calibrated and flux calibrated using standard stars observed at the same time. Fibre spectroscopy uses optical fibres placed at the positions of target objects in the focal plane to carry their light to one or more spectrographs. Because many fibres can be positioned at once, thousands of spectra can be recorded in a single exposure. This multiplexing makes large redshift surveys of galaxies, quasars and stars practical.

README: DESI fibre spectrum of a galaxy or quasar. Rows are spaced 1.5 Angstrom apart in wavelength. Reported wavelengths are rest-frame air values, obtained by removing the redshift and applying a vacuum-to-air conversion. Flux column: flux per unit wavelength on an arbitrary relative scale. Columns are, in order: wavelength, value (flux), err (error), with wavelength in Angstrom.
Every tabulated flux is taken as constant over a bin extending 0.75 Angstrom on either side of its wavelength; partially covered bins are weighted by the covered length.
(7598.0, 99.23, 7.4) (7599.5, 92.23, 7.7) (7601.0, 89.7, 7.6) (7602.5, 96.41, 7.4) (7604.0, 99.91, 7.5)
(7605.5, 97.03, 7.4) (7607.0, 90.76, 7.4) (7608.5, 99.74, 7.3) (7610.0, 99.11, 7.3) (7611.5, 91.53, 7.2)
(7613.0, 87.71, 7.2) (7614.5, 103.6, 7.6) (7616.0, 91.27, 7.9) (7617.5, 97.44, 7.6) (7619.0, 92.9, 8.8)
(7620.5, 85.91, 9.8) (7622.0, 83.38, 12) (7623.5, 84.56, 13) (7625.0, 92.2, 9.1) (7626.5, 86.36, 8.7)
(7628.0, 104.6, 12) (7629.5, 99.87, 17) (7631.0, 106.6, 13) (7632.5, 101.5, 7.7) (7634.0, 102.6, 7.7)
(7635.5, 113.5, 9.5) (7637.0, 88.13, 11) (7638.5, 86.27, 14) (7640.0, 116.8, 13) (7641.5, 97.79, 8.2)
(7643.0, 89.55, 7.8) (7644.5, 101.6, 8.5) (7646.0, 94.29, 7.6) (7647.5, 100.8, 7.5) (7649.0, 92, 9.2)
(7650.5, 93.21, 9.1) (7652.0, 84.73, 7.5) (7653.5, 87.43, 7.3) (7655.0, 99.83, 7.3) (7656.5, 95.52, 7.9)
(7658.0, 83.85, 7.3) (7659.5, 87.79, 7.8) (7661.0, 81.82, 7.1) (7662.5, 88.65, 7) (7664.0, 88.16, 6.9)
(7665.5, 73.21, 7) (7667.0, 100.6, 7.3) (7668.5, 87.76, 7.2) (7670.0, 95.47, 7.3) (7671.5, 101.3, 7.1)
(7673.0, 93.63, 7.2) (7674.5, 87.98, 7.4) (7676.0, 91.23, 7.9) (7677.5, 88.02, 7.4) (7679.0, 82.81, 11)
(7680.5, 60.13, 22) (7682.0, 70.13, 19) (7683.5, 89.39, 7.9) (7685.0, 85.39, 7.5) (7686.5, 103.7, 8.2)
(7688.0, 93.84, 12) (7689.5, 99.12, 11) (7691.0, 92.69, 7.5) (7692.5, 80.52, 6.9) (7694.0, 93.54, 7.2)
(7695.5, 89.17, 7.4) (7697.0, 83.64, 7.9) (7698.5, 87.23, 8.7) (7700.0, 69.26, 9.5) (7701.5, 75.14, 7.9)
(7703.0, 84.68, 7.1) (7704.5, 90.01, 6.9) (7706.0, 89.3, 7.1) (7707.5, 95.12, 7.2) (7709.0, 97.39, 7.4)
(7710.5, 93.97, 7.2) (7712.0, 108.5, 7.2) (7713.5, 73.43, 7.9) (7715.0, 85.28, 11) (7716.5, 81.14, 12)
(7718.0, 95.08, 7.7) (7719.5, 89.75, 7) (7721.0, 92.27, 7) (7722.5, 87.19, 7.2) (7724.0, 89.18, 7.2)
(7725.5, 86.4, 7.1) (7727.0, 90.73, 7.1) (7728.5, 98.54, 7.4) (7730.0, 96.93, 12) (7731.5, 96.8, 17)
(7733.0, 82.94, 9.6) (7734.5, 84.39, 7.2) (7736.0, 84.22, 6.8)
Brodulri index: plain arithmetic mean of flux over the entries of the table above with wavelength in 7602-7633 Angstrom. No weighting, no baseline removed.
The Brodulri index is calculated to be 95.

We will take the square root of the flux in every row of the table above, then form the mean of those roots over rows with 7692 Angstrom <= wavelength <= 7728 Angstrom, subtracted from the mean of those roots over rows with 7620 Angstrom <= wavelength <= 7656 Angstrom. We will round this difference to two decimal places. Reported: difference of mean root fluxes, 0.40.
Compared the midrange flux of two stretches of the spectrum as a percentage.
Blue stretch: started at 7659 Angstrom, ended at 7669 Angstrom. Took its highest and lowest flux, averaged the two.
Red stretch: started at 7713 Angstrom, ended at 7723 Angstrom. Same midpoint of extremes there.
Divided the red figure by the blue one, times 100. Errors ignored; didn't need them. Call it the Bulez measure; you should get 97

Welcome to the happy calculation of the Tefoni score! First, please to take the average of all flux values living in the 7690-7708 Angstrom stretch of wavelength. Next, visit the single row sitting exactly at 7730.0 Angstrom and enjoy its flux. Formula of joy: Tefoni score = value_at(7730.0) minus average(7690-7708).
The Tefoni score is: 11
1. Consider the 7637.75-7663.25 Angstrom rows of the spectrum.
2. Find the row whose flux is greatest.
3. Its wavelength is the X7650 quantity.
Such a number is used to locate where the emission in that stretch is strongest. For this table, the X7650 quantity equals 7640.0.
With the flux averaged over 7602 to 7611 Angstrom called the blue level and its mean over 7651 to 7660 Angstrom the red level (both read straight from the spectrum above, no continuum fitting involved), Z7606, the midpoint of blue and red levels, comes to 93.5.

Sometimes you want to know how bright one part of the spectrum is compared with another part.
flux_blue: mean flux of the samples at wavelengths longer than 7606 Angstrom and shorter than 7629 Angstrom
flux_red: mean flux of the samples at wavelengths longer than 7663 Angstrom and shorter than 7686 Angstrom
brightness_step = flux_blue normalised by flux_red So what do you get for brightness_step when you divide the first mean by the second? 1.07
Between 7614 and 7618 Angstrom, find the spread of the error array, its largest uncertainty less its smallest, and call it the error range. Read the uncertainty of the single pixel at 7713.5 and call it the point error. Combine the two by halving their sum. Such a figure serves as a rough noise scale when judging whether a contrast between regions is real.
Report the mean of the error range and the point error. 4.1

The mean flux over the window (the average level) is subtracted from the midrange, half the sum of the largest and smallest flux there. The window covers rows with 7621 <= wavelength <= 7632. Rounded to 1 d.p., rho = 1.1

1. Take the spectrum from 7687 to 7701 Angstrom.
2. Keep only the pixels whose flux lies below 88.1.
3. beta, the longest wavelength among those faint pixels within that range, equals 7700.0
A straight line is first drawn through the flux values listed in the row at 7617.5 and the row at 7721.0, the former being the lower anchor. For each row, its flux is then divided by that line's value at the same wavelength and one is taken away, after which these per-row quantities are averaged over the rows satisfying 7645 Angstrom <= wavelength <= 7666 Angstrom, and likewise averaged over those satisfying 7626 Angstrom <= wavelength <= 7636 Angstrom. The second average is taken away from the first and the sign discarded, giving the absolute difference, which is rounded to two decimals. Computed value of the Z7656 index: 0.12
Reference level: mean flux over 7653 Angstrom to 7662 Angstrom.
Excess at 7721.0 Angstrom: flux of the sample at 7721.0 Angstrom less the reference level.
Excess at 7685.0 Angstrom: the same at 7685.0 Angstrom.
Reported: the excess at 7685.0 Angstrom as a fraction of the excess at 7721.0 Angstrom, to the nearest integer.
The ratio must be -1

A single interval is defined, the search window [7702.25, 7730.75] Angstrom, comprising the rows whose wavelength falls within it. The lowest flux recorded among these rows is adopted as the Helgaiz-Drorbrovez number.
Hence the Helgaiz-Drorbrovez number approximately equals 73.43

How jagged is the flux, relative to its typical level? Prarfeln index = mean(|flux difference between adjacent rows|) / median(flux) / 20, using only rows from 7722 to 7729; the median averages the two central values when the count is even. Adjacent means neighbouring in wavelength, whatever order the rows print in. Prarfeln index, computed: 0.0024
